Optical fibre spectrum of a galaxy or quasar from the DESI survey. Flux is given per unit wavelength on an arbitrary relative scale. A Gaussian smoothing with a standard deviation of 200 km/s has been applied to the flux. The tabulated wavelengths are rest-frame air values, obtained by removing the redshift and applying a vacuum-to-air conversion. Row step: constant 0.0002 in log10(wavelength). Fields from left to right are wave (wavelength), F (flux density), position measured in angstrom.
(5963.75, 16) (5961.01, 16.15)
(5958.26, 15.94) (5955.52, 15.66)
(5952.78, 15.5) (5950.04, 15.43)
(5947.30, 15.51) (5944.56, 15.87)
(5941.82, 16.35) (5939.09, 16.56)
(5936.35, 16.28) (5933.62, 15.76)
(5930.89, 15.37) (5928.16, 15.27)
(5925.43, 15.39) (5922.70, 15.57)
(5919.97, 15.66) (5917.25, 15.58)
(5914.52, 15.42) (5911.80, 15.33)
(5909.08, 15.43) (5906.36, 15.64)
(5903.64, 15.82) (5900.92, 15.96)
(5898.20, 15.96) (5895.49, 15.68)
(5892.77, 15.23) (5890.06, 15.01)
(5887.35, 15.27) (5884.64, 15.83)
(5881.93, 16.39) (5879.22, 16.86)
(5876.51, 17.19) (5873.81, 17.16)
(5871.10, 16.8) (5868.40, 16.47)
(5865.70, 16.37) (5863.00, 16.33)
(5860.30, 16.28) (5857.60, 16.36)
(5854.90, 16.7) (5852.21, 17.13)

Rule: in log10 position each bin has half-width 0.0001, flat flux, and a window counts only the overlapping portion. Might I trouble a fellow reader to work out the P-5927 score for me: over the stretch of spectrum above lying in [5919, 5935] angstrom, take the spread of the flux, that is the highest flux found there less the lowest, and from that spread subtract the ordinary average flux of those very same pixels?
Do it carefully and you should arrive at -15.0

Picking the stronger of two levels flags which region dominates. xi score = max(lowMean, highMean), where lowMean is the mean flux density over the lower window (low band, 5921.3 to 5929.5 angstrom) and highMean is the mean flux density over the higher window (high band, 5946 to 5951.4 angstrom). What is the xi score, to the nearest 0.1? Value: 15.5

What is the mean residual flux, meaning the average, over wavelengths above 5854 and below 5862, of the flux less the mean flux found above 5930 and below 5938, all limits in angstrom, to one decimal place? 0.6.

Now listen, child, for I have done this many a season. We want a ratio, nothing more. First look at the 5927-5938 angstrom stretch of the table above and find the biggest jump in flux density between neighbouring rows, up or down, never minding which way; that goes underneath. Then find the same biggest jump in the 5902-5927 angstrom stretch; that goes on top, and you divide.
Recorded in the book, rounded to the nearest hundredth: 0.40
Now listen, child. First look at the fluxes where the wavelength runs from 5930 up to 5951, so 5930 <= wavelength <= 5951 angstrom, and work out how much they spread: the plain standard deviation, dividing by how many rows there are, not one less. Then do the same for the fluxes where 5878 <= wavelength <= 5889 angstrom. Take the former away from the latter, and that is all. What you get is 0.2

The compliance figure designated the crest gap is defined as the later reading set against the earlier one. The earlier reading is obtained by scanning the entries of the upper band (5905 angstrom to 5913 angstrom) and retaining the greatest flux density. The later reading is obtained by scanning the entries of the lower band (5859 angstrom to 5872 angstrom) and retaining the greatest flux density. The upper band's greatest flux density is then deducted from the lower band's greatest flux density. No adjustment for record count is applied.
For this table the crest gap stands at 1.2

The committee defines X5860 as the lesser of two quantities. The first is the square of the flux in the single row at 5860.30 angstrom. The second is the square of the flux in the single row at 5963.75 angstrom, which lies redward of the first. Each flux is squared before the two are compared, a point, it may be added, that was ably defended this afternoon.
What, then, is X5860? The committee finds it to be 256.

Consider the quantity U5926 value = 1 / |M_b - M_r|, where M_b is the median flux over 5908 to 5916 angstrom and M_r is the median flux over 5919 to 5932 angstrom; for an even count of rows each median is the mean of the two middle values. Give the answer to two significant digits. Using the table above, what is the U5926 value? 33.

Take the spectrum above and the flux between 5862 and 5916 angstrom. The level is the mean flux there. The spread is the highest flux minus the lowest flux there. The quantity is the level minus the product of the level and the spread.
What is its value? -19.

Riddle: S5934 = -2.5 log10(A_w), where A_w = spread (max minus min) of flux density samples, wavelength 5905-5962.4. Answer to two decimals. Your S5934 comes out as -0.28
